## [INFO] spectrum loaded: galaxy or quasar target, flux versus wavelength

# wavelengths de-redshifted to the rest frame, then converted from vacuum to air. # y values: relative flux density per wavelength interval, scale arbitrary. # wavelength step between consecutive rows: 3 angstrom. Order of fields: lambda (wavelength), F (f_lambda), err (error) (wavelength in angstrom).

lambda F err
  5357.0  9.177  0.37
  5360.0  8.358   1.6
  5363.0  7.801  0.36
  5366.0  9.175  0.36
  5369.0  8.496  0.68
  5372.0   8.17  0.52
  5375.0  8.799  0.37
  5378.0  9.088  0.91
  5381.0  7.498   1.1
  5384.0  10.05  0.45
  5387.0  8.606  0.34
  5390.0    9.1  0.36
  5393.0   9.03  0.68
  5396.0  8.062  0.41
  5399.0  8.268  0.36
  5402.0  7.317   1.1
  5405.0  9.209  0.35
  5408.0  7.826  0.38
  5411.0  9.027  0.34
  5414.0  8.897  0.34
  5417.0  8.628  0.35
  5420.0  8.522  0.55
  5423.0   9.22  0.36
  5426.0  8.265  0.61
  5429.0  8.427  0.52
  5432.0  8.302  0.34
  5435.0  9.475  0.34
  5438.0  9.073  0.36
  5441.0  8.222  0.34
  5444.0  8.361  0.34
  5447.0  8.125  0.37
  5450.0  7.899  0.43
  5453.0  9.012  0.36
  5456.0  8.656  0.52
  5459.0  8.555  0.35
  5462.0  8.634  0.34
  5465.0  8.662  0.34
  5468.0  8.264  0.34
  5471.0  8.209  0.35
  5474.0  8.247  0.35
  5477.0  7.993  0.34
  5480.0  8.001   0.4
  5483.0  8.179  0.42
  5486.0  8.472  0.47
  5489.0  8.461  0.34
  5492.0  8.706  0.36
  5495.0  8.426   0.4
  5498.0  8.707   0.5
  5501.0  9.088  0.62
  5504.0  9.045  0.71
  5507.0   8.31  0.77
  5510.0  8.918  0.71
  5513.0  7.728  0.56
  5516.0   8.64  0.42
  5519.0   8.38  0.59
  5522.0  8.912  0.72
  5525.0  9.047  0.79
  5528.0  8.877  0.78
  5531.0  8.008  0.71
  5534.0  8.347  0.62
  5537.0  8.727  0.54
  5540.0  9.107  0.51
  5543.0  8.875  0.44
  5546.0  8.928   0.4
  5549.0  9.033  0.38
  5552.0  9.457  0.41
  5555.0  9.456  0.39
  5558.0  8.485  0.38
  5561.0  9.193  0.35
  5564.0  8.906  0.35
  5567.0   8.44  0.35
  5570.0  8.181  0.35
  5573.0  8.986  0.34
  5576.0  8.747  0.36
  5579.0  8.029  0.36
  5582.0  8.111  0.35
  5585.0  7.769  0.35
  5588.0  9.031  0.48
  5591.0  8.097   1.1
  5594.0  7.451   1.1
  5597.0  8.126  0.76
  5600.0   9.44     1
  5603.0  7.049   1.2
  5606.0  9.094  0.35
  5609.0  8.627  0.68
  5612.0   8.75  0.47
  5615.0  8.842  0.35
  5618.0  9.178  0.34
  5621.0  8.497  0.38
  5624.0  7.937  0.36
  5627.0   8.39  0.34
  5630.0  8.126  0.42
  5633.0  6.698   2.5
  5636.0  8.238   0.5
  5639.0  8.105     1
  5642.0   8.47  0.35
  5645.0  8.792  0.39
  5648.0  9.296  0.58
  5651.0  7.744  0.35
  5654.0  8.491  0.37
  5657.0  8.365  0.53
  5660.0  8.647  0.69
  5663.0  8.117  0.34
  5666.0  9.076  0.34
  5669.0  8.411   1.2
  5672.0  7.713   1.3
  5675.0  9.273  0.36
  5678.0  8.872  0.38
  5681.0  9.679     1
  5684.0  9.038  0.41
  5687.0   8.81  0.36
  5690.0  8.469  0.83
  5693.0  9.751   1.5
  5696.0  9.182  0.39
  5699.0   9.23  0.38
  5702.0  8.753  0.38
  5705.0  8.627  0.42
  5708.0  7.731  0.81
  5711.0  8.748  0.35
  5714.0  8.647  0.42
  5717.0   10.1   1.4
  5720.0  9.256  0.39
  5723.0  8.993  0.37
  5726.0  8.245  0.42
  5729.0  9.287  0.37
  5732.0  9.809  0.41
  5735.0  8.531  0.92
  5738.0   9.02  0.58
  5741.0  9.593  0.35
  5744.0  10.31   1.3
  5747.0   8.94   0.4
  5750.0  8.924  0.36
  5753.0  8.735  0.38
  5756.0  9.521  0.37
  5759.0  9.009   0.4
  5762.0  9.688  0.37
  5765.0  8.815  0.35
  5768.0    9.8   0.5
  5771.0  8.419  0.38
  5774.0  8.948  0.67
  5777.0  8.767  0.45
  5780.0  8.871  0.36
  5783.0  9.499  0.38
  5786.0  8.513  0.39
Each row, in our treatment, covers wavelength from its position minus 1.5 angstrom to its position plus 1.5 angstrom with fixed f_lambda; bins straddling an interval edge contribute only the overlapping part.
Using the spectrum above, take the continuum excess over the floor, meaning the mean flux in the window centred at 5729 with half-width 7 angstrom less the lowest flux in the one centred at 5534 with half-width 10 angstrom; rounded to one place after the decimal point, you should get 1.0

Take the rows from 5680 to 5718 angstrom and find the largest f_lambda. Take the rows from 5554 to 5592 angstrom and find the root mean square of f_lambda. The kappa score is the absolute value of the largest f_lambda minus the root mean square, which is 1.51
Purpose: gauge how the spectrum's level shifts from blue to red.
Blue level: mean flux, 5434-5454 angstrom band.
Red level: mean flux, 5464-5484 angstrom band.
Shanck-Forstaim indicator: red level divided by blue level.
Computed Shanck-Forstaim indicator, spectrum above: 0.96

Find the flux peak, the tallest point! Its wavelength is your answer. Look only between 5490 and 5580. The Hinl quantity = 5552.0 angstrom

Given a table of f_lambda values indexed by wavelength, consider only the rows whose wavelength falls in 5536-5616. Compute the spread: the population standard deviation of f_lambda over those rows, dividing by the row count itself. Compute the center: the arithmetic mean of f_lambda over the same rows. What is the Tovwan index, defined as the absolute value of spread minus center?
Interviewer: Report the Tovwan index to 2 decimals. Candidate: 8.03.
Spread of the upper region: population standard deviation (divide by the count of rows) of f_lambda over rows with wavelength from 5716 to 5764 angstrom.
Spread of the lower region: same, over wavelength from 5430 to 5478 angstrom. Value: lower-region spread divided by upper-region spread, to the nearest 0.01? 0.76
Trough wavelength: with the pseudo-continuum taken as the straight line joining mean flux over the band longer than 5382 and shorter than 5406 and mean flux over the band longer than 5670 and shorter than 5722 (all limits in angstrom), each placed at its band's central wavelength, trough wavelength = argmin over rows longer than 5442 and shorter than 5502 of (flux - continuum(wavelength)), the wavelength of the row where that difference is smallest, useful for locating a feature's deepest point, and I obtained 5450.0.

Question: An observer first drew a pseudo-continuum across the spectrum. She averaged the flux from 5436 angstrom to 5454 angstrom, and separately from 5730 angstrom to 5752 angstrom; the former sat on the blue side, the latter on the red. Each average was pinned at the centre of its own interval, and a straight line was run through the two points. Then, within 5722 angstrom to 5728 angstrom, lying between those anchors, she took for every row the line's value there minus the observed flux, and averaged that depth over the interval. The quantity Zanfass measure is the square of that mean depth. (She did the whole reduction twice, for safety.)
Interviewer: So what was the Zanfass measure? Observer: 0.4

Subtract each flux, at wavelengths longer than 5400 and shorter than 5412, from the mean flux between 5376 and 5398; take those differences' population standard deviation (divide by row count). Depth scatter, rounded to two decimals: 0.80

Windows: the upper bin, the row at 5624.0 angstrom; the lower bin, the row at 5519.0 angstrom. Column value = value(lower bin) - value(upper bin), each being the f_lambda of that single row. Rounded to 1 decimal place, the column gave 0.4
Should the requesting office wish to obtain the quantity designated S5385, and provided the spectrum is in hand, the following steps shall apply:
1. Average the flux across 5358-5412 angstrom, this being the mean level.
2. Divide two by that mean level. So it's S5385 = 0.2339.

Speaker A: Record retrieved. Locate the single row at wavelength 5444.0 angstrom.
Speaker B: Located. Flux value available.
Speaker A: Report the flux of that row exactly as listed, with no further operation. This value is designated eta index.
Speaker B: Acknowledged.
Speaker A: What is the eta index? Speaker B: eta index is 8.361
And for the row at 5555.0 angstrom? 9.456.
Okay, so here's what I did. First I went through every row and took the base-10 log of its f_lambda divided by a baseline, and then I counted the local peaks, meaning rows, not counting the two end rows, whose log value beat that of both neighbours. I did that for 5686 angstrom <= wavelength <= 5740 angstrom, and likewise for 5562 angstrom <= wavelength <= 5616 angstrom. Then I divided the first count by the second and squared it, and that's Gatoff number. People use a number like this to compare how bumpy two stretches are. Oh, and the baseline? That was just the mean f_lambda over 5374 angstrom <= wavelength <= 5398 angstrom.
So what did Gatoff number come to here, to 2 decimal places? 1.00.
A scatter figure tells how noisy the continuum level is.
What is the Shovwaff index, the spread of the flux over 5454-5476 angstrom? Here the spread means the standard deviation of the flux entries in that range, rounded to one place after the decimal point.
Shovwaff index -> 0.2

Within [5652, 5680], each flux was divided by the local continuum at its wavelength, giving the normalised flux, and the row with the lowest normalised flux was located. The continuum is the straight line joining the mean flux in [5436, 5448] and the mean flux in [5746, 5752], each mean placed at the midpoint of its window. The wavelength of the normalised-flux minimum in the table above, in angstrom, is 5672.0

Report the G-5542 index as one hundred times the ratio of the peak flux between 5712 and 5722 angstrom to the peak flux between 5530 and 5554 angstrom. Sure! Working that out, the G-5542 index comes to 107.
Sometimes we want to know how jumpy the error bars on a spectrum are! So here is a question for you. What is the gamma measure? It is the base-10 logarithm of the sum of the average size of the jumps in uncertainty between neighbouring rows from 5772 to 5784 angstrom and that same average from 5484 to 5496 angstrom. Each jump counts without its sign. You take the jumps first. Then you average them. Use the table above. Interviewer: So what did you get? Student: -0.76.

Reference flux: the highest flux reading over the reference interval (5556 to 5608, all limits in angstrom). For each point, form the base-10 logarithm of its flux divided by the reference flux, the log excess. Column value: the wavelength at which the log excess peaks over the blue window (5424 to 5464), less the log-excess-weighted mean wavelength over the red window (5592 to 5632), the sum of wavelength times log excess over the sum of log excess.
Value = -175.8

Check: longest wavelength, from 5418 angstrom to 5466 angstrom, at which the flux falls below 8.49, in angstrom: 5450.0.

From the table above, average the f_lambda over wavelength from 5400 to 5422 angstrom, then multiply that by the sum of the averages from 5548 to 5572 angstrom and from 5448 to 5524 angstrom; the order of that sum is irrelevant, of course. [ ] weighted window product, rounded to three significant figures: 148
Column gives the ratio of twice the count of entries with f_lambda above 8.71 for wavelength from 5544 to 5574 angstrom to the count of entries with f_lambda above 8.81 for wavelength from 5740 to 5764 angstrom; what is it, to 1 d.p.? 2.0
